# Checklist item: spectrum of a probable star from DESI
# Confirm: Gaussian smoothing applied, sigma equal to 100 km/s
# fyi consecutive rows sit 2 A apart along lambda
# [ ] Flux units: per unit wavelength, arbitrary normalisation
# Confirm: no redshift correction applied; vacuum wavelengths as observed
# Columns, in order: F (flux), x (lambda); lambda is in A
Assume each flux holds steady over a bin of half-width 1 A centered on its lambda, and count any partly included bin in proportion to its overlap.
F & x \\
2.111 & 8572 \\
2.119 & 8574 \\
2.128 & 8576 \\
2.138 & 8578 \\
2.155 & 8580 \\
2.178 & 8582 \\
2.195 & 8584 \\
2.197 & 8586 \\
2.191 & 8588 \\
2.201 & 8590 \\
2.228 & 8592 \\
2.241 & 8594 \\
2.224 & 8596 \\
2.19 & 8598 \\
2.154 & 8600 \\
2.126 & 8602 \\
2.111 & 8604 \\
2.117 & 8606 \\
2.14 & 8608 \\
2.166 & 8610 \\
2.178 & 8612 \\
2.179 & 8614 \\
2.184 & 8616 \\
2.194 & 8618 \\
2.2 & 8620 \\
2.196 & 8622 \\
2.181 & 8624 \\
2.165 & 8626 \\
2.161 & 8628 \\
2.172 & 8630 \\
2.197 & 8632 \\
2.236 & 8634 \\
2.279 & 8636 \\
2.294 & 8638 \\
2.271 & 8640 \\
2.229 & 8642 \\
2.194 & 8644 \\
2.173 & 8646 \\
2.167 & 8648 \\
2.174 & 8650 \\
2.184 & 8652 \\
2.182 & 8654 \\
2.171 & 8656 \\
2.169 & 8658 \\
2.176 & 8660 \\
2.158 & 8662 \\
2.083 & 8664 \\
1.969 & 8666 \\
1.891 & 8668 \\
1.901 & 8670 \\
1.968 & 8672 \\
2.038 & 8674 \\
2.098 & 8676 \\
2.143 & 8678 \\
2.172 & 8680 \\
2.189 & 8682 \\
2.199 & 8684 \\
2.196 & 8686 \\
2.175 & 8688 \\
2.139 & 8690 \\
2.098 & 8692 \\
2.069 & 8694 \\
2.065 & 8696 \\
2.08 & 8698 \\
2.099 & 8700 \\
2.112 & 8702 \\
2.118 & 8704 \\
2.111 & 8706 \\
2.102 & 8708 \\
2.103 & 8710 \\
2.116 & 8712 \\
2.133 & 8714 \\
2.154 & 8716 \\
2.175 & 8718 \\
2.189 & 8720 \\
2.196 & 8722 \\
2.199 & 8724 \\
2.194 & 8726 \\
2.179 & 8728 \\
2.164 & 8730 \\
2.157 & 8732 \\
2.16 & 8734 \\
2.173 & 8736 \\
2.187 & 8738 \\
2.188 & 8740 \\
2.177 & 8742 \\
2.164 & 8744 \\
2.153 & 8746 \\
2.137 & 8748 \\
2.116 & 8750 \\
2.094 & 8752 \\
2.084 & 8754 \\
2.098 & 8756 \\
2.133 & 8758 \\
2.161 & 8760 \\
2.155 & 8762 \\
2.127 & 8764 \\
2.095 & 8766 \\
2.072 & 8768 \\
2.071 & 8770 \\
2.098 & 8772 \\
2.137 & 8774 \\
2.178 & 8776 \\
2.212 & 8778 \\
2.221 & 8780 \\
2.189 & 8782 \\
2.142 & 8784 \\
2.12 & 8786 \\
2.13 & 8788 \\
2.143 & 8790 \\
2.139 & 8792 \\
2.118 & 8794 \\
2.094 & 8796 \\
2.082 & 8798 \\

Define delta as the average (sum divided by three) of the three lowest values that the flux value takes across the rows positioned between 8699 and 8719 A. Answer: 2.10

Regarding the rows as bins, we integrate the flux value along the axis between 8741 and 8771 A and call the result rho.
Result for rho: 64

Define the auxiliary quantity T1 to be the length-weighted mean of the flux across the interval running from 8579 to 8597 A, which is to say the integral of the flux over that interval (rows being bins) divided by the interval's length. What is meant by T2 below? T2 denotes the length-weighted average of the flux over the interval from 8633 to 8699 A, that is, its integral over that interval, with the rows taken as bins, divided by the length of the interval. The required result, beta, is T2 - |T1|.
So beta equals -0.064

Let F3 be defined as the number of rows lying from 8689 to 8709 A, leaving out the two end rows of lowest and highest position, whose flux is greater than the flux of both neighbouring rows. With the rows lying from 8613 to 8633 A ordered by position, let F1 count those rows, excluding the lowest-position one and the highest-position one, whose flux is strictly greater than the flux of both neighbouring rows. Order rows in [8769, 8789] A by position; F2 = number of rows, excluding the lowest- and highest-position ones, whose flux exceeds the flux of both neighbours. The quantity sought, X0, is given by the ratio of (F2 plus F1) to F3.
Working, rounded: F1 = 1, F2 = 1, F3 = 1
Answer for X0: 2.0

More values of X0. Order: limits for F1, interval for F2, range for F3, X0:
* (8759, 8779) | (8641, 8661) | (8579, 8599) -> 0.5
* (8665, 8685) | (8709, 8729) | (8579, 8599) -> 0.5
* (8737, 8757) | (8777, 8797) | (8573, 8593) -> 3.0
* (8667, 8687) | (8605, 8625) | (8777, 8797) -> 1.0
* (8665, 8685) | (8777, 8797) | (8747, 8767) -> 2.0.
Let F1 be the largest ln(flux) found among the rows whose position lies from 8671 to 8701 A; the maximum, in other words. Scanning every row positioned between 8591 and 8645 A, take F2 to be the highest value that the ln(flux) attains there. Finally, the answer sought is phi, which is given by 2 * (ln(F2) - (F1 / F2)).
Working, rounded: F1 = 0.788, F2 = 0.830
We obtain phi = -2.27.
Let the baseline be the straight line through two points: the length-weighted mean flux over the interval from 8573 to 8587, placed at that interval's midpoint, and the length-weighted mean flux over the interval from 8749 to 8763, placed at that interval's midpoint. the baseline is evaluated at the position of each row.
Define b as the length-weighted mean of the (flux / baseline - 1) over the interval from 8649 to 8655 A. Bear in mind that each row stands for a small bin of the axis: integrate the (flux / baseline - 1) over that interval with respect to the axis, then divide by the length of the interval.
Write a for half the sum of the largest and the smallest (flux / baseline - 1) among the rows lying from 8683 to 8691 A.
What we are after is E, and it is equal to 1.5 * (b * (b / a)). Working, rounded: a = 0.016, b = 0.0173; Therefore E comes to 0.028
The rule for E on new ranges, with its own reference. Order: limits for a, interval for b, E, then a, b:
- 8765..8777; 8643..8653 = 0.103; 0.004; 0.0162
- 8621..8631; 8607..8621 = 0.016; 0.014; 0.0122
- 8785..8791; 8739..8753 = 0.023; 0.009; 0.0116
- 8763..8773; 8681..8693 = -0.035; -0.009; 0.0144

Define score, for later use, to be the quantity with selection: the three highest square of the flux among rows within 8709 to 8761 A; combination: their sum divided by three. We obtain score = 4.82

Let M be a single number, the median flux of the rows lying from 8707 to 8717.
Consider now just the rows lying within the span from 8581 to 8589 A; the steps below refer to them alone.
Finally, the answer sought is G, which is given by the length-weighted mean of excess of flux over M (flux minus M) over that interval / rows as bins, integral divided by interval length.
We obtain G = 0.07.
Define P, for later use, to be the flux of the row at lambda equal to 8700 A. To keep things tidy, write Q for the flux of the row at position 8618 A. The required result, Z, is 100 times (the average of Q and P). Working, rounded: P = 2.099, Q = 2.194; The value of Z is 215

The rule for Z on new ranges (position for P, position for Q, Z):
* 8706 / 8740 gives 215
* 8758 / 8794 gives 213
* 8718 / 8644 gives 218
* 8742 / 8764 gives 215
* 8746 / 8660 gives 216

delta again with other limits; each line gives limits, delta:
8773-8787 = 2.13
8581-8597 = 2.19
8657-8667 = 2.07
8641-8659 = 2.17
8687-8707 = 2.07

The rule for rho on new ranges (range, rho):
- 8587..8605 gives 39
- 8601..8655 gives 118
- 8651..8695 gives 93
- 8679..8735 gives 120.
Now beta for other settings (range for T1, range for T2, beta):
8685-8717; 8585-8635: 0.064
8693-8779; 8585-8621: 0.042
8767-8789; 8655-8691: -0.041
